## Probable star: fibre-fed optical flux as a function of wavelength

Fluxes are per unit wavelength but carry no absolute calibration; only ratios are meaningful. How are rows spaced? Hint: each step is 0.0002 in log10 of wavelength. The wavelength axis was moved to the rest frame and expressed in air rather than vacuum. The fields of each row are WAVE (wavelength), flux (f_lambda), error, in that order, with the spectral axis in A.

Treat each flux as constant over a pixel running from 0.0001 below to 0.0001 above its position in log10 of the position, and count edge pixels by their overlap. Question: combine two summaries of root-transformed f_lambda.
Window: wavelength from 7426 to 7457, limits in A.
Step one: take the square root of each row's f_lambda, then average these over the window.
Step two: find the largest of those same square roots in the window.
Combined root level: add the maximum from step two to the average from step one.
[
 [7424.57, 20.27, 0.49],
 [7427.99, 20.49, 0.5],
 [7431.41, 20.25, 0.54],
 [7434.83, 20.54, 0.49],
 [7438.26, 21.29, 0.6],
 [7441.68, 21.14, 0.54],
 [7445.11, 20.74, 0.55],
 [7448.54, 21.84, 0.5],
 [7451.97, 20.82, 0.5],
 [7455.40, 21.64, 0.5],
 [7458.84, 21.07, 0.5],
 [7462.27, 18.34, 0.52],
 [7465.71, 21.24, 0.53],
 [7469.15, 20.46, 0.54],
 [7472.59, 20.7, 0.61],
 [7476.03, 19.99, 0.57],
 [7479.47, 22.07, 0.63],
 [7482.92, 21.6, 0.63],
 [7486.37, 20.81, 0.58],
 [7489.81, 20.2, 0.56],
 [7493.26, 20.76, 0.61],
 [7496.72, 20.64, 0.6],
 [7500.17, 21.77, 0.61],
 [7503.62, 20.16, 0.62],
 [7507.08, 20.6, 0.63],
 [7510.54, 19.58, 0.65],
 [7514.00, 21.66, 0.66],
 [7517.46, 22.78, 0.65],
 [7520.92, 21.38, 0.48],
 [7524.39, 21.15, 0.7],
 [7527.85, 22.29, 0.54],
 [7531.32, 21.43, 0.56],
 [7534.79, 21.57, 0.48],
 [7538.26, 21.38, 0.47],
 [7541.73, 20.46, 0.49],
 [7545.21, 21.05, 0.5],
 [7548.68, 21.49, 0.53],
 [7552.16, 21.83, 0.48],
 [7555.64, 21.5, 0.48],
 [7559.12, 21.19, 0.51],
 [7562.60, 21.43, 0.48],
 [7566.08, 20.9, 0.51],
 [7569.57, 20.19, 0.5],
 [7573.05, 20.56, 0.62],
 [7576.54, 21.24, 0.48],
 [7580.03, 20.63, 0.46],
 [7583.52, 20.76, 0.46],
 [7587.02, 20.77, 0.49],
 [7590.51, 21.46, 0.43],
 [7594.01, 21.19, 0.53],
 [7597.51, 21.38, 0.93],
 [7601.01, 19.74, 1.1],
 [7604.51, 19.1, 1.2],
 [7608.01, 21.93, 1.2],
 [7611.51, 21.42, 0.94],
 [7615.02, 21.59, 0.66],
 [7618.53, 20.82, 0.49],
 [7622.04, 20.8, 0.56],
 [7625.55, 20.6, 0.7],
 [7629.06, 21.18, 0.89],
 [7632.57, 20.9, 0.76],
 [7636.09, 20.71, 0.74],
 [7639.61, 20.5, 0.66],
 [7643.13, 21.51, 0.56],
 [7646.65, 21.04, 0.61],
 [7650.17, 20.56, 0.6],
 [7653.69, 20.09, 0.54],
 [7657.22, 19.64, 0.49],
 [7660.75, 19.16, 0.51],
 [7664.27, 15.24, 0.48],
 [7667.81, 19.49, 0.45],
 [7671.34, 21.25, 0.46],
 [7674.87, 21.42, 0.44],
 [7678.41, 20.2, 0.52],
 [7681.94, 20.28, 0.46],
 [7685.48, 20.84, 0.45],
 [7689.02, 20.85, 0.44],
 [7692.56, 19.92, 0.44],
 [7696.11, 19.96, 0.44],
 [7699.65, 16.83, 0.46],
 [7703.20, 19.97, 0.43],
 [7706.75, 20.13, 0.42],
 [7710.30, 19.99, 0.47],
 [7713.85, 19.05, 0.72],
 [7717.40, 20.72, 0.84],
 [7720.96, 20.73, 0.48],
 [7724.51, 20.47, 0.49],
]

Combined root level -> 9.253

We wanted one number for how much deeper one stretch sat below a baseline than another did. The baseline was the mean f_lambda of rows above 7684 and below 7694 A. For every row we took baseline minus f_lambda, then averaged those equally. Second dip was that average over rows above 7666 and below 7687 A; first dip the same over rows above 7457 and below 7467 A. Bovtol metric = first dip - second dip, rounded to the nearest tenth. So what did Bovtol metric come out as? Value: 0.4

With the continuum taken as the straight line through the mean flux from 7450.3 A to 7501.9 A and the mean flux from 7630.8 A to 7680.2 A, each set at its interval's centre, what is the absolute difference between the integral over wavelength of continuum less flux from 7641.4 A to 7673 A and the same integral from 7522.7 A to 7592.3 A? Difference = 57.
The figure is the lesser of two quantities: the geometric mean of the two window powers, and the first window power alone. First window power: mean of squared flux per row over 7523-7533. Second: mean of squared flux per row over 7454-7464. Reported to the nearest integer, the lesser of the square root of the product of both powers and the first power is 441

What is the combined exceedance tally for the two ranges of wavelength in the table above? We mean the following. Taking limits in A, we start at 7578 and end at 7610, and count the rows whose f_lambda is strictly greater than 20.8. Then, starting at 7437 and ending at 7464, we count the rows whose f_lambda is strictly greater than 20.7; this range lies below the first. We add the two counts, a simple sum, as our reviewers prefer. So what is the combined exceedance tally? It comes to 11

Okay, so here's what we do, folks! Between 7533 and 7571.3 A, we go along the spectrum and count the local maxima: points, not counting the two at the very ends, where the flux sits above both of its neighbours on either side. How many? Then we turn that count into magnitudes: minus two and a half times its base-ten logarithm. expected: -0.8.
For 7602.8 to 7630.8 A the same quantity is -0.8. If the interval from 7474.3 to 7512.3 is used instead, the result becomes -1.5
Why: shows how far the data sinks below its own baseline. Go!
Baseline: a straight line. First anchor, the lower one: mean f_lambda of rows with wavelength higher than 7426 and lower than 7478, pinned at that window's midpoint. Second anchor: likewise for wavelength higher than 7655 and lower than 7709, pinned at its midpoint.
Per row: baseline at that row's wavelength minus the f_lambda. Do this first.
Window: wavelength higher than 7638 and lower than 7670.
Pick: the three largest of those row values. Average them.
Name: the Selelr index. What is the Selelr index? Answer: 1.8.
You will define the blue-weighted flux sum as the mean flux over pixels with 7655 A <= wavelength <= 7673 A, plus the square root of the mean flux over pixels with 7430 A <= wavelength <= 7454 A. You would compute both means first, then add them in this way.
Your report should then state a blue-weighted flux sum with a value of 23.5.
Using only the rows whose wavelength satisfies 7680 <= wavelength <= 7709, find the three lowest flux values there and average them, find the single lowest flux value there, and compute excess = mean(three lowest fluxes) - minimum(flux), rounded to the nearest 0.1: 2.1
